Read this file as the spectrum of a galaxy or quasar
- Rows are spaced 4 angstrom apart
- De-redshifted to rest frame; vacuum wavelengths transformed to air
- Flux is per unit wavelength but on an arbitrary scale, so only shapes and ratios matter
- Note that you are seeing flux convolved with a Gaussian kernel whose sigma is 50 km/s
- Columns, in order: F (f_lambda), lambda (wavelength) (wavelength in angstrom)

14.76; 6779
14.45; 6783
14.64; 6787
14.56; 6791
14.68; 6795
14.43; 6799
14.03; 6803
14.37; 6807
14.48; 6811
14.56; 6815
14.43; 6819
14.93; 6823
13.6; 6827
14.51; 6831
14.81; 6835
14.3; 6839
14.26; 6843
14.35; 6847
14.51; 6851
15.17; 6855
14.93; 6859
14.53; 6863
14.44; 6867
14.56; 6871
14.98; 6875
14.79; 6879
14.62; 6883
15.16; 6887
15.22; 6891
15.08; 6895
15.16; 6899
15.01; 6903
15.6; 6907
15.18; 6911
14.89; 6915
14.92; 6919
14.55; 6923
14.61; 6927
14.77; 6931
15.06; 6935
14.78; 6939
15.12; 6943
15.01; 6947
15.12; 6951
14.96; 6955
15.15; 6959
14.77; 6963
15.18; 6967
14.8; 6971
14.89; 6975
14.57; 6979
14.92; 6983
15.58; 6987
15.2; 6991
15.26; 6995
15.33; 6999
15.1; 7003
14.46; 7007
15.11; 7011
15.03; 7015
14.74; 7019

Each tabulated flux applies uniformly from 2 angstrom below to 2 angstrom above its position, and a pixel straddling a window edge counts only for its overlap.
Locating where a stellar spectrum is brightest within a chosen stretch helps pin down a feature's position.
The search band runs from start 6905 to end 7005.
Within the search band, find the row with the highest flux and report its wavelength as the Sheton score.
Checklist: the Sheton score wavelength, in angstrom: 6907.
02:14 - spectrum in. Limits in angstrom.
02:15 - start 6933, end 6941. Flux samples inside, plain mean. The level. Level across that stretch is 14.92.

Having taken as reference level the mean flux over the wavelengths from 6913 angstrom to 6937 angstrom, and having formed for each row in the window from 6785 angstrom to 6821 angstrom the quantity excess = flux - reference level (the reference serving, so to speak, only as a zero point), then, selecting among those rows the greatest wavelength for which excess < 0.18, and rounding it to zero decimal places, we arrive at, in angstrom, 6819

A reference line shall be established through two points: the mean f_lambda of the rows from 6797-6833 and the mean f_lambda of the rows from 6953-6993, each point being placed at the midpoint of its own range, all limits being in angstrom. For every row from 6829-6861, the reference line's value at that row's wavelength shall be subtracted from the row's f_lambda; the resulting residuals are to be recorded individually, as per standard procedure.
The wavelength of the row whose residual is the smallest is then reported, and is 6843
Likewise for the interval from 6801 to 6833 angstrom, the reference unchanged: 6827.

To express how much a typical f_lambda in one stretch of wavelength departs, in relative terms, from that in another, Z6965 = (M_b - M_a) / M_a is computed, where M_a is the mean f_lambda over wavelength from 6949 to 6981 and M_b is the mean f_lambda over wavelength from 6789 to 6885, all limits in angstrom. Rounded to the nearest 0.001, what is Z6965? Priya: -0.026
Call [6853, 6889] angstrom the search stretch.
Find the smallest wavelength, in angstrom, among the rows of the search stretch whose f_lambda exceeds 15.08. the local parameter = 6855 angstrom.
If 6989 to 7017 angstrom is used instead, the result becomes 6991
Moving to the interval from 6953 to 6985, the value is 6959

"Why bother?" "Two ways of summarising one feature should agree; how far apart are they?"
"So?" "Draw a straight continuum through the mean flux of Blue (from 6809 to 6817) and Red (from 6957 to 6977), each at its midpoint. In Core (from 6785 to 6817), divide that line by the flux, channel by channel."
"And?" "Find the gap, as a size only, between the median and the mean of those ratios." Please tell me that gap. 0.0014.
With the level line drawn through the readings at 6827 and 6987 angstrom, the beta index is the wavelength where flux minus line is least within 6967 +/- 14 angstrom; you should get 6979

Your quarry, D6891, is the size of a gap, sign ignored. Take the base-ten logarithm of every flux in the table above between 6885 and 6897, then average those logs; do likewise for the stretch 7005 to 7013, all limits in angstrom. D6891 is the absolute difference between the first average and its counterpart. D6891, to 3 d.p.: 0.011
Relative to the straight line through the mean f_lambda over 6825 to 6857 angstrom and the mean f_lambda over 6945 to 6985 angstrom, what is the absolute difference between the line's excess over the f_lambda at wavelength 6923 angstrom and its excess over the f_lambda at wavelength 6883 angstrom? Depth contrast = 0.23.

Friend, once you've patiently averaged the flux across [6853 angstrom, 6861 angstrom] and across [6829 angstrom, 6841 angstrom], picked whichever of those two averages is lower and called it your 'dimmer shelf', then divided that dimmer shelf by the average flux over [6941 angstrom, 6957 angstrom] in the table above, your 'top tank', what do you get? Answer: 0.966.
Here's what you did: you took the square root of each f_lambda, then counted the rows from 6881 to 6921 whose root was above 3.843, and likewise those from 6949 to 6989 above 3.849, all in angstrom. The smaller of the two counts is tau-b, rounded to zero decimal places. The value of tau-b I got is 7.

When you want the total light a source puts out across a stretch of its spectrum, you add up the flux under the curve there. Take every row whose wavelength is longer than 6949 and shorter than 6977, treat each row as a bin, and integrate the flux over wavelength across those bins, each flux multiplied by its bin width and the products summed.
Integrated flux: 419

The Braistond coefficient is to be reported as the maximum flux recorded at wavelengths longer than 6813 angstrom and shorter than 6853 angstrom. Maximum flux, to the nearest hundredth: 14.93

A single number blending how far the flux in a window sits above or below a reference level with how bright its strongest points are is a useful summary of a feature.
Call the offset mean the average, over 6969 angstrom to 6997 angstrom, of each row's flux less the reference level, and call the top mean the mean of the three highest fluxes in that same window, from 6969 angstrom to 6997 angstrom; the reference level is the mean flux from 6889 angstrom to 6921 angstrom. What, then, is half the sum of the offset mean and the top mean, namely 7.62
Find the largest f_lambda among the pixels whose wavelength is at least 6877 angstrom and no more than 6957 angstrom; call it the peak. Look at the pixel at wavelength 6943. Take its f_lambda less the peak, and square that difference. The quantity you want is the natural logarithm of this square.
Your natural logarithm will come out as -1.5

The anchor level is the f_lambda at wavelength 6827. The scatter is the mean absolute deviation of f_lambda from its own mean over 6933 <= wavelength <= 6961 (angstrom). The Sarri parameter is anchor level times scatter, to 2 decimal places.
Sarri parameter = 1.30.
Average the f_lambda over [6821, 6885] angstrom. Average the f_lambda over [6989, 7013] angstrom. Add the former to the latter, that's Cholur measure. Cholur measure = 29.7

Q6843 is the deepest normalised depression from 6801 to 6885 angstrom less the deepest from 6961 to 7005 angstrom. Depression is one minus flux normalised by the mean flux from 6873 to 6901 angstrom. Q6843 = 0.065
